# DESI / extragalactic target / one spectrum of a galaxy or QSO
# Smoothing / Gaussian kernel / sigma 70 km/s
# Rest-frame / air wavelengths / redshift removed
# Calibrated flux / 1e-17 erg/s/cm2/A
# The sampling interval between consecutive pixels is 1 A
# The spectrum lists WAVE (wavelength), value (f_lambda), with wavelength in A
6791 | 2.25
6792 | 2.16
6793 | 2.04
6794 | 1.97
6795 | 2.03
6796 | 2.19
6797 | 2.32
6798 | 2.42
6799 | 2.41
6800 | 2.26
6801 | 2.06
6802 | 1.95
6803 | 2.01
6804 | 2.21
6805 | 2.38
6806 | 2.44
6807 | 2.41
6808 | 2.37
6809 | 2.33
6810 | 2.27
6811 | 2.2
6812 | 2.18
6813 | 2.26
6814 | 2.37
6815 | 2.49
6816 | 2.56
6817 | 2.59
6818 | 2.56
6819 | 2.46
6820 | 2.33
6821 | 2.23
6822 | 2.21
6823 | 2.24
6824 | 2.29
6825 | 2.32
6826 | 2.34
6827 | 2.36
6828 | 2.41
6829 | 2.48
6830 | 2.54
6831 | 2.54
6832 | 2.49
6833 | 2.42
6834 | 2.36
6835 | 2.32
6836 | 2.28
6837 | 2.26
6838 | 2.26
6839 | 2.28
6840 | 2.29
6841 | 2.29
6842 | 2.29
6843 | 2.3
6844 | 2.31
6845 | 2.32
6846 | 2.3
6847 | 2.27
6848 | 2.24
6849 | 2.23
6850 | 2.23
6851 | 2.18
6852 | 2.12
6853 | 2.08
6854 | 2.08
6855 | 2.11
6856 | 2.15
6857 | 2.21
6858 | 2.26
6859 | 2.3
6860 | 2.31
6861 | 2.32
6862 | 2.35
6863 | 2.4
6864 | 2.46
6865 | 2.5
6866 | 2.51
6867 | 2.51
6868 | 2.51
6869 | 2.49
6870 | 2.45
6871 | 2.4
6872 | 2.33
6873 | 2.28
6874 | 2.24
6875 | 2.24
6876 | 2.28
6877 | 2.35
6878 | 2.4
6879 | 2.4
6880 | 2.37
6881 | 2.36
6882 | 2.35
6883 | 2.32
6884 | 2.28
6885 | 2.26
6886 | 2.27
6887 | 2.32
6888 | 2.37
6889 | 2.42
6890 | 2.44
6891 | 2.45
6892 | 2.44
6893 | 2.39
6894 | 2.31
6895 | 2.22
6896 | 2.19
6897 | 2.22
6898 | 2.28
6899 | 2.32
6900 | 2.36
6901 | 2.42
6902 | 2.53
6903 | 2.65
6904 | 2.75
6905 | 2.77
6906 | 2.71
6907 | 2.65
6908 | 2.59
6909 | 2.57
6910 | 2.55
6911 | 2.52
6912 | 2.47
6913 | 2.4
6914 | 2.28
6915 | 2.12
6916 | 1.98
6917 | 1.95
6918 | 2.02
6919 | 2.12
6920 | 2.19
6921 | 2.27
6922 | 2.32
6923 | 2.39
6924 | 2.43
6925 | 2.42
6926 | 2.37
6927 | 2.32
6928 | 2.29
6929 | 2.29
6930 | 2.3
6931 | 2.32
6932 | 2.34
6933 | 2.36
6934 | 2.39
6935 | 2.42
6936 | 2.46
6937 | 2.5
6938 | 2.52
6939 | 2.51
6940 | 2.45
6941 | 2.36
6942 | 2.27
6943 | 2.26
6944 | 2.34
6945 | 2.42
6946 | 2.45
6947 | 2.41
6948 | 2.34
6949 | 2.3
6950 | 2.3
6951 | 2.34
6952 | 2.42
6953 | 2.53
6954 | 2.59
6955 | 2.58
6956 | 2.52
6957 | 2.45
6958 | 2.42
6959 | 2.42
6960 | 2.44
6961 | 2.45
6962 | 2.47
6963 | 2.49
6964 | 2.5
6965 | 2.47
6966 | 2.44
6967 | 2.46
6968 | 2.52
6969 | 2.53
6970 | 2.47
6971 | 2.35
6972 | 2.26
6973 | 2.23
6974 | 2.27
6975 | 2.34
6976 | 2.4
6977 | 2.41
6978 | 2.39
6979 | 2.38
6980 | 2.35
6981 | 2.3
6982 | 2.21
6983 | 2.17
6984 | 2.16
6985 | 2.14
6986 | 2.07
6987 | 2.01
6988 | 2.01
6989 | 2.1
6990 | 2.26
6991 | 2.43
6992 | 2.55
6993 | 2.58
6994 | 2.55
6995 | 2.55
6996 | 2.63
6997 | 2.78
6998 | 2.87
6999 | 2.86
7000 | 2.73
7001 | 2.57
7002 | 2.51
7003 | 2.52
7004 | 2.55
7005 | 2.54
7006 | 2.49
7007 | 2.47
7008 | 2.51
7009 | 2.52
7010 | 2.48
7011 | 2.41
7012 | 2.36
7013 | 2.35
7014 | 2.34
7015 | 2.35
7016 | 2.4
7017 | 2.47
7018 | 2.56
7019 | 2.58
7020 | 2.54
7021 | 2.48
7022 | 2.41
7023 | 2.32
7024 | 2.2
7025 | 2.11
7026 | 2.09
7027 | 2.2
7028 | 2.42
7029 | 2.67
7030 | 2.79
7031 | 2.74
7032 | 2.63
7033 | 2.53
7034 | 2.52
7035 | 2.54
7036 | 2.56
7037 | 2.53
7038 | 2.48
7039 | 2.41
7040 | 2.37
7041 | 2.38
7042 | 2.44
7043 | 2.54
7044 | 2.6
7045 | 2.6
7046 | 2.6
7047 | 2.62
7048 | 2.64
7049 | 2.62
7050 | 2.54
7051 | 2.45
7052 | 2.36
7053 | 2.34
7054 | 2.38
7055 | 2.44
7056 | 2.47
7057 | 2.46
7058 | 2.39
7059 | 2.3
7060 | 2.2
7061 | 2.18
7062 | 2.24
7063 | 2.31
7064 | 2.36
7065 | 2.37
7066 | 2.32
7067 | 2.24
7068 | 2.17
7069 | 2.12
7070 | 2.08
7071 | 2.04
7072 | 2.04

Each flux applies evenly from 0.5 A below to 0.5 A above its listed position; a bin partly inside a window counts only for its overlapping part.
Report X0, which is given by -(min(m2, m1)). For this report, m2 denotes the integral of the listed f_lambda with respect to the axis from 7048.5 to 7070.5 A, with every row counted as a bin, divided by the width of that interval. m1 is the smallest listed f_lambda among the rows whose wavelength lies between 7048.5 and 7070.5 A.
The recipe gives -2.08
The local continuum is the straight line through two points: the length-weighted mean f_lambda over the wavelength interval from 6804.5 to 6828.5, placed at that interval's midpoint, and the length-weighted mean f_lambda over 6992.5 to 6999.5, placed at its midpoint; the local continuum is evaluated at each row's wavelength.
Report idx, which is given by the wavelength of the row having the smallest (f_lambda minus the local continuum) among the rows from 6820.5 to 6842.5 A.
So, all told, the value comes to 6822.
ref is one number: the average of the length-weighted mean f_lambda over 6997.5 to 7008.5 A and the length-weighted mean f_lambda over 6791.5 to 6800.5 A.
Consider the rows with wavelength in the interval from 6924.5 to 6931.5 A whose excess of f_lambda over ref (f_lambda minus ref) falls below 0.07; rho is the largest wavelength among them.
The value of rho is 6931 A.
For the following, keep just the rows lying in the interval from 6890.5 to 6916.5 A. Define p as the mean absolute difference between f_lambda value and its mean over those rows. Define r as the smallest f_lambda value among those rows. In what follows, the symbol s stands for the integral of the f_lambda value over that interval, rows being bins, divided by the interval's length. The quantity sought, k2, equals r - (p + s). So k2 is -0.61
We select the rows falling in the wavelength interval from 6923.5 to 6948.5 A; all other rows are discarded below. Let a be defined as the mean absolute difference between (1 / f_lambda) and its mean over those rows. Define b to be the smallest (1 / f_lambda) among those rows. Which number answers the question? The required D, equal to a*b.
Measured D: 0.0045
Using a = 0.0113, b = 0.397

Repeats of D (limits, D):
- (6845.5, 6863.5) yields 0.0064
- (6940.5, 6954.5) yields 0.0051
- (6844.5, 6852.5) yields 0.0040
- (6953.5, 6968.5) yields 0.0026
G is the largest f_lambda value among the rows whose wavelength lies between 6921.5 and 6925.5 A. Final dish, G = 2.43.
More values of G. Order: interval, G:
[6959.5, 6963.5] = 2.49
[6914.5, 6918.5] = 2.12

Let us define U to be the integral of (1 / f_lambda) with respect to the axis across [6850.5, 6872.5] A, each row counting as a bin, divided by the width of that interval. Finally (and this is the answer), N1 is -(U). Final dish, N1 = -0.433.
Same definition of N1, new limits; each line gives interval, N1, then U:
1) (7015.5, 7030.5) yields -0.417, 0.417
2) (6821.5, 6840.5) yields -0.426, 0.426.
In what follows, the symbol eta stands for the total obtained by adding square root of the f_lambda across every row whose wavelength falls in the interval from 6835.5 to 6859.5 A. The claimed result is 35.9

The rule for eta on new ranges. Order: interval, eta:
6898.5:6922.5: 37.1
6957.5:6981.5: 37.2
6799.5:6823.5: 36.4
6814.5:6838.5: 37.1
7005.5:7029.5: 37.2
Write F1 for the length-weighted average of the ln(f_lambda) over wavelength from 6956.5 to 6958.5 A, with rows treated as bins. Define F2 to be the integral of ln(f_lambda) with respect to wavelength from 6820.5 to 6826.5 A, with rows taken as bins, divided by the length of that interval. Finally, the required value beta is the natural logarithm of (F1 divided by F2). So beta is 0.08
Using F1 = 0.89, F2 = 0.82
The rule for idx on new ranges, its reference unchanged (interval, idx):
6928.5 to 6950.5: 6943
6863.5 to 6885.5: 6875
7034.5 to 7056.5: 7053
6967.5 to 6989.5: 6988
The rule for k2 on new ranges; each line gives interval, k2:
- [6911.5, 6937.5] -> -0.46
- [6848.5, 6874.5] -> -0.35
